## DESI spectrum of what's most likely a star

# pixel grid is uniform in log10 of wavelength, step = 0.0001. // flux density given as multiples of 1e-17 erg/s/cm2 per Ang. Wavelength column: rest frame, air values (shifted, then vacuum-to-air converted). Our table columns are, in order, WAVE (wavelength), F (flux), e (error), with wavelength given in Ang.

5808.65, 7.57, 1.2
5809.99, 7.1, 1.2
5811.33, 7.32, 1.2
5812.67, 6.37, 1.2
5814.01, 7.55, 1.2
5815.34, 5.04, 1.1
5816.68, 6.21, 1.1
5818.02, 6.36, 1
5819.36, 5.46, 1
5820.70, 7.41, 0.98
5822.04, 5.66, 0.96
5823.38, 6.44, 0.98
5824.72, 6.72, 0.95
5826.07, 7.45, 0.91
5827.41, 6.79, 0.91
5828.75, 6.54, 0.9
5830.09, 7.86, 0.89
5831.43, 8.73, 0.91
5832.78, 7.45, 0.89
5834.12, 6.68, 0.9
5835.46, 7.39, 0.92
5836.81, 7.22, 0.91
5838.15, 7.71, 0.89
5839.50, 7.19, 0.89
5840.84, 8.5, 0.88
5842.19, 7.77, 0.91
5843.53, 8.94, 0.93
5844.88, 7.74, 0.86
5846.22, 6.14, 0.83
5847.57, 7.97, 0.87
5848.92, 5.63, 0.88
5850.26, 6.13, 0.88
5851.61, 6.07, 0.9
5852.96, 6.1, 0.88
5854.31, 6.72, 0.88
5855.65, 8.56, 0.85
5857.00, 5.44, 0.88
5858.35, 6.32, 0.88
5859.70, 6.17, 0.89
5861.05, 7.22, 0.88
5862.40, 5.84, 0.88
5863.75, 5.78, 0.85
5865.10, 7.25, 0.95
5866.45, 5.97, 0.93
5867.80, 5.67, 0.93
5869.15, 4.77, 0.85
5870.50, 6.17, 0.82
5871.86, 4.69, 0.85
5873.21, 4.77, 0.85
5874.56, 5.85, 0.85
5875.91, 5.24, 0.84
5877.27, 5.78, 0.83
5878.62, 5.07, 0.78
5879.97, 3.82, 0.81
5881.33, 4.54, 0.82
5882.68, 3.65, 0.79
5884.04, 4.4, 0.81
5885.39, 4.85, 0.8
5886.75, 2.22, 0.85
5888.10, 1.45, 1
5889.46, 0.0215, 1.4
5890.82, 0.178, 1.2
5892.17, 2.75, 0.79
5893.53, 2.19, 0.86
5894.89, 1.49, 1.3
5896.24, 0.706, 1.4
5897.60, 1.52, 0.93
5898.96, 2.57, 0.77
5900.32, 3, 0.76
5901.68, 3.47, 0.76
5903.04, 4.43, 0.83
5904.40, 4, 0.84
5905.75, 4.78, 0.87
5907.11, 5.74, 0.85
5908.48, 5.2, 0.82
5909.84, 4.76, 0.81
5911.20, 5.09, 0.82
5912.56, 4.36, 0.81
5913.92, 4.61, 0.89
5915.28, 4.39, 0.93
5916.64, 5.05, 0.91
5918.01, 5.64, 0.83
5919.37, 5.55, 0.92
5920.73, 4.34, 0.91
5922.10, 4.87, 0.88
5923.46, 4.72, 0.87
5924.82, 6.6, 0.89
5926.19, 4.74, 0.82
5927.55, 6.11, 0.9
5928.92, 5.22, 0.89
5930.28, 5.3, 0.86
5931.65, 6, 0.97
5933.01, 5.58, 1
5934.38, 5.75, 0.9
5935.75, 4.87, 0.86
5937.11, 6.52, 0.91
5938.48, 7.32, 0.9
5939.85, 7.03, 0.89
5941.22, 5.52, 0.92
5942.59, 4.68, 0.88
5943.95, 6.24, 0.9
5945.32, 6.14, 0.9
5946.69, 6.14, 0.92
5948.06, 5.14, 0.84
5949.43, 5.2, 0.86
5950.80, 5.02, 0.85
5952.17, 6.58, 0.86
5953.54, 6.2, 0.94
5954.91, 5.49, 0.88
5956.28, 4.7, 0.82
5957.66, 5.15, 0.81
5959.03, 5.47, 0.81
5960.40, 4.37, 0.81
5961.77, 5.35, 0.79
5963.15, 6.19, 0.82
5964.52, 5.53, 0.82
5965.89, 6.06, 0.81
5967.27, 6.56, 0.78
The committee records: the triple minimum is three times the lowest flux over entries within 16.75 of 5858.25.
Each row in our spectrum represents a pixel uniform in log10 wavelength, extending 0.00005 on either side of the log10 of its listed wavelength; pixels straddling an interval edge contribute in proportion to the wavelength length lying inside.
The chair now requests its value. 14.1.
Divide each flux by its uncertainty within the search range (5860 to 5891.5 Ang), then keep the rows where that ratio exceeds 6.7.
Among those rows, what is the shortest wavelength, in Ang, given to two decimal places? 5861.05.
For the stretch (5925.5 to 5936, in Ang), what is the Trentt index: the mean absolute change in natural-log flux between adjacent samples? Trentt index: 0.117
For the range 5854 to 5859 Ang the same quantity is 0.282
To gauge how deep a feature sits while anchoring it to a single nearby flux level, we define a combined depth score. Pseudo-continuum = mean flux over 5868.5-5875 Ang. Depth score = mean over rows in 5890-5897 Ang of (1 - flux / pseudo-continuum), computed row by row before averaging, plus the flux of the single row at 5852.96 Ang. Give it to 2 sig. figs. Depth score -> 6.8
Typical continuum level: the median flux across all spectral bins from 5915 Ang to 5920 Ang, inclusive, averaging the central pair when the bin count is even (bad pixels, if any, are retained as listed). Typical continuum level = 5.3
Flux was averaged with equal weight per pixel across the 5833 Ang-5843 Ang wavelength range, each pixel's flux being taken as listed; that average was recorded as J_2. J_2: 7.5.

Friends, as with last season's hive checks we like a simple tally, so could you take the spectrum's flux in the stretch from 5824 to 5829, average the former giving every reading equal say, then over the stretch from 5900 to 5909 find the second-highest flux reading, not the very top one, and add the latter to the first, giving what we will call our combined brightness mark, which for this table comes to 12.1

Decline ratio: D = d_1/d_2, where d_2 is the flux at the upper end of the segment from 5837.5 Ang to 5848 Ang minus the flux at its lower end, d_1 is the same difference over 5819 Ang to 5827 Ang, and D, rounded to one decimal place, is 7.7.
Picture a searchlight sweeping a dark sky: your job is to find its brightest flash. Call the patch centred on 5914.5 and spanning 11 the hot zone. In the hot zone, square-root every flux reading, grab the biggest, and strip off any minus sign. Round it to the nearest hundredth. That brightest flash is 2.37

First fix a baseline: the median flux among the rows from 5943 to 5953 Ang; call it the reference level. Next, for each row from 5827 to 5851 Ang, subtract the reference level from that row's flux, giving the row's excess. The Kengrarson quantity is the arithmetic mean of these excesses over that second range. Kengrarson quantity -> 1.2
